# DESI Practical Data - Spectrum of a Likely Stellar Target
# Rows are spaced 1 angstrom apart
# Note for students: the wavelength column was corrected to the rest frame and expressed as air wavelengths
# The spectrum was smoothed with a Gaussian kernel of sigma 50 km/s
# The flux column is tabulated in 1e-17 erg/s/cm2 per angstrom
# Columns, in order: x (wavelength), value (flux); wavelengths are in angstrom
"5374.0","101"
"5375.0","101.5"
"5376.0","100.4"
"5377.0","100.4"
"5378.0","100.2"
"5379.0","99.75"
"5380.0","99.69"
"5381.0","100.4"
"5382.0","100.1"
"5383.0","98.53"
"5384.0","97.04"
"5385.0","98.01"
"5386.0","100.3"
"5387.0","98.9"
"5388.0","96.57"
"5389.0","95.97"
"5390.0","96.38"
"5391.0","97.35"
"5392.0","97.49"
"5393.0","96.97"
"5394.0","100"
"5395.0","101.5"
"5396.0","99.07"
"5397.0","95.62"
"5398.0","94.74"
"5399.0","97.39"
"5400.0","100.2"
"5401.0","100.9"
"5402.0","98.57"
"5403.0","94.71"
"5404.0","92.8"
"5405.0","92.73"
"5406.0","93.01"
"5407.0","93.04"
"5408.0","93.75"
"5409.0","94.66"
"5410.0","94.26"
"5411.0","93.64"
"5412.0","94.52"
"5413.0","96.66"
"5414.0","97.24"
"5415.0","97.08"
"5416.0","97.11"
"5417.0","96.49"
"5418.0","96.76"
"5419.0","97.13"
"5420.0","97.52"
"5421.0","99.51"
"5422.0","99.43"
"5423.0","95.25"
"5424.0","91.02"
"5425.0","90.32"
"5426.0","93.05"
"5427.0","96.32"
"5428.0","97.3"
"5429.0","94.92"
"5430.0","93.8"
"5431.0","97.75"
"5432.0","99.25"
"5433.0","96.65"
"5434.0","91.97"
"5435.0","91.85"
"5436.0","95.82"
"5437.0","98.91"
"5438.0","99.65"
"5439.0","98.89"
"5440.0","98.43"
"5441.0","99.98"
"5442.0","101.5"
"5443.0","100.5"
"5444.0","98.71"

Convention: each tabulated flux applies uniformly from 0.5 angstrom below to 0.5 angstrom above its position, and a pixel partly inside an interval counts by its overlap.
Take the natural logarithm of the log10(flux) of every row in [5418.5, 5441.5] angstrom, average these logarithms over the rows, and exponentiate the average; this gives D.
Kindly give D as 1.983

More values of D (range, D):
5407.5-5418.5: 1.981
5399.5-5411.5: 1.978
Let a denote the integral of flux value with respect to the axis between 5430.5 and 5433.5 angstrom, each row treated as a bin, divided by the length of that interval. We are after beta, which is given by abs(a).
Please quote 98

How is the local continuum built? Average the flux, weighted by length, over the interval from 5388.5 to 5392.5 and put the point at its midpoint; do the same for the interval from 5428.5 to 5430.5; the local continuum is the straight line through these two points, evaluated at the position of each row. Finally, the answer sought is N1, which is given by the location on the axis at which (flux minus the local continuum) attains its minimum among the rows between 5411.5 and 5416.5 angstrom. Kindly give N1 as 5412.0 angstrom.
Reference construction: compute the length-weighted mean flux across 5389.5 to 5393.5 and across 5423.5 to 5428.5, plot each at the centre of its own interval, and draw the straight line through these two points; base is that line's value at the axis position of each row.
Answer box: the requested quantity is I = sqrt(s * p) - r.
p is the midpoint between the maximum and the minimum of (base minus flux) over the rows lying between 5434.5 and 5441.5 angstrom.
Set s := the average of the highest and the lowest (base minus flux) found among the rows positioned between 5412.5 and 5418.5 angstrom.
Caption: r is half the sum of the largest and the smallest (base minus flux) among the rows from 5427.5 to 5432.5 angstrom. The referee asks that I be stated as 6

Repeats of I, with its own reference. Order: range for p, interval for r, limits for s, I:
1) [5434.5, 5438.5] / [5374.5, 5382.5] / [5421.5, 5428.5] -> 4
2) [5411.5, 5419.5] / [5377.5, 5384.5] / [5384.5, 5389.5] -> 2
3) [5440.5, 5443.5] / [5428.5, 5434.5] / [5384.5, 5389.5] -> 5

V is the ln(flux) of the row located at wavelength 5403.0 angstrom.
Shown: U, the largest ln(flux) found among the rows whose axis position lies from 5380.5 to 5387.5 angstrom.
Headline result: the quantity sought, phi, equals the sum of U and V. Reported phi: 9.16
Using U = 4.61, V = 4.55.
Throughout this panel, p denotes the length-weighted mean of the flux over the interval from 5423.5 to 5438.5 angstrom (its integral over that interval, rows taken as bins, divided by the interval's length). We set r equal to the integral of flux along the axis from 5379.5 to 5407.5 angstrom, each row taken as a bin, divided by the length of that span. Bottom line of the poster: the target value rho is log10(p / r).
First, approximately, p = 95.2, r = 97.4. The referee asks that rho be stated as -0.010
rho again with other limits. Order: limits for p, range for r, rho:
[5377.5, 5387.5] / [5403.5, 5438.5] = 0.017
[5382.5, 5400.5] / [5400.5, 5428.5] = 0.011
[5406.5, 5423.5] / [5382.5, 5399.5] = -0.007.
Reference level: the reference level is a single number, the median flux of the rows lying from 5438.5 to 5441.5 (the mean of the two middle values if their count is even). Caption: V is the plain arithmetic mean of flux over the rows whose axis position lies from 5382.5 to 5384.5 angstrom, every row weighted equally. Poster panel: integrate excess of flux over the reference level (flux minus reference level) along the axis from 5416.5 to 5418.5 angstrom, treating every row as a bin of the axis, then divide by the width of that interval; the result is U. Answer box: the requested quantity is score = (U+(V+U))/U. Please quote -41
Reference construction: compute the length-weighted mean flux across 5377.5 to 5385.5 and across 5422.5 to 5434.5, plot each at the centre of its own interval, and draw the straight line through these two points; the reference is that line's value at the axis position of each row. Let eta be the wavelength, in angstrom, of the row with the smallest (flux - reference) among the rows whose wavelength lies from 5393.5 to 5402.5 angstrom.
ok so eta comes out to 5398.0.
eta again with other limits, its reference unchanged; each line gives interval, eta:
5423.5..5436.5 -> 5425.0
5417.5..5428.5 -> 5425.0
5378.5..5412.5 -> 5404.0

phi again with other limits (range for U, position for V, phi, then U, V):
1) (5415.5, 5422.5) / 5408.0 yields 9.14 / 4.60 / 4.54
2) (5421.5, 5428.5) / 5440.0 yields 9.19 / 4.60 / 4.59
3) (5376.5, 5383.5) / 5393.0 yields 9.18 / 4.61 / 4.57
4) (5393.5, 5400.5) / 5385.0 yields 9.21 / 4.62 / 4.59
